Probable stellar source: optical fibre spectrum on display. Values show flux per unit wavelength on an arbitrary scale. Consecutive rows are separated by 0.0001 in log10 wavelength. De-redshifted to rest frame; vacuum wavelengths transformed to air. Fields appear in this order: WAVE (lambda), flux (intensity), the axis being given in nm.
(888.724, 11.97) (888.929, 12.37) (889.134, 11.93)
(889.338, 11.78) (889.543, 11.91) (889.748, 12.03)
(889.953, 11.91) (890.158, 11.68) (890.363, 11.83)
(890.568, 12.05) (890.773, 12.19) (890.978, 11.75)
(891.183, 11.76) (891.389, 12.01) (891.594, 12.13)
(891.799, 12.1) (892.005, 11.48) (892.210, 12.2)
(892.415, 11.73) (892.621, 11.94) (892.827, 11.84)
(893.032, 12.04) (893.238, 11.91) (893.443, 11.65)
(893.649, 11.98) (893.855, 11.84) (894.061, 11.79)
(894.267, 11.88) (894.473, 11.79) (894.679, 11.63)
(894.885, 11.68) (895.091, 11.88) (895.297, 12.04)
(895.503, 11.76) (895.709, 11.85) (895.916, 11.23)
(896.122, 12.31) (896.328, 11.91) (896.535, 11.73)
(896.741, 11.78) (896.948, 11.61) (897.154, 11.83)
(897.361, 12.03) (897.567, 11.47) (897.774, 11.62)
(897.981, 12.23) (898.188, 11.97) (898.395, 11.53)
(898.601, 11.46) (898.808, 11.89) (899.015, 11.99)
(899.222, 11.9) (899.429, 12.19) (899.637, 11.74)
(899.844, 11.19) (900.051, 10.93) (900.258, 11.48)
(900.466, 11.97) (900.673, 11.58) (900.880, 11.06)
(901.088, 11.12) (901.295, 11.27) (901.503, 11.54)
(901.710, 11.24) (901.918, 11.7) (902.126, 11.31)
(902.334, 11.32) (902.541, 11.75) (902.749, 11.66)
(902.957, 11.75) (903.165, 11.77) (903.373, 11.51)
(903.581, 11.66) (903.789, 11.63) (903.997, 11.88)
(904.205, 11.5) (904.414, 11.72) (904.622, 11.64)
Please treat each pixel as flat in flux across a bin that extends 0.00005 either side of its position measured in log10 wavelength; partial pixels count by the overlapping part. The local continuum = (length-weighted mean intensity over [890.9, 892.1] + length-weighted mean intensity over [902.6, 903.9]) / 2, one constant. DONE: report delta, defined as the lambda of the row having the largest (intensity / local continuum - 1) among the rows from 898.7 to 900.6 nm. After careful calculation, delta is 899.429 nm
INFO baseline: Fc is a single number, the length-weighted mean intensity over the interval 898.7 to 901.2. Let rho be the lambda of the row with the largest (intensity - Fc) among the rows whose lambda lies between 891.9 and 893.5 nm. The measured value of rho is 892.210 nm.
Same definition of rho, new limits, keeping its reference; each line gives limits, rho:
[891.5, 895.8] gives 892.210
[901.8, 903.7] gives 903.165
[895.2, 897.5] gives 896.122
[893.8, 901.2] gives 896.122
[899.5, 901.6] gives 900.466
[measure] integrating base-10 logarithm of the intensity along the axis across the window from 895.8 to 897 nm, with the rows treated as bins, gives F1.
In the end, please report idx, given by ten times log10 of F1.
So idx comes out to 1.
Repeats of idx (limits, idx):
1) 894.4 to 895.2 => -1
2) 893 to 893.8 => -1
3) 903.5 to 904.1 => -2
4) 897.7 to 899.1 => 2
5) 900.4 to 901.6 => 1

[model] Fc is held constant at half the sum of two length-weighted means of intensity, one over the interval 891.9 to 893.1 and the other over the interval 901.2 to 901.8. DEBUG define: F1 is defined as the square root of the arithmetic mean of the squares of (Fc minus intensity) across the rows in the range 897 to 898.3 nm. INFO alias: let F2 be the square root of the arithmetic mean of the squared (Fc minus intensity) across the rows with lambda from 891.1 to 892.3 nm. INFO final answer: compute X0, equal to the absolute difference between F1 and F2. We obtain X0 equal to 0.06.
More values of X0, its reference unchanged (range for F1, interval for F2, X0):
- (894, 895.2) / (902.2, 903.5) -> 0.02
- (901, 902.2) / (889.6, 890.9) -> 0.06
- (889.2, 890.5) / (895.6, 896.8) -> 0.10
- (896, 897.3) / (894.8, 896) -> 0.05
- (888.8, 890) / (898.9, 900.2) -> 0.03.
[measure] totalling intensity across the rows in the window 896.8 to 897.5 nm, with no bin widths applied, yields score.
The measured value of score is 35.5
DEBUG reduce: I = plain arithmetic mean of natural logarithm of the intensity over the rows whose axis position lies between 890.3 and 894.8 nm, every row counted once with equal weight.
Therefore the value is 2.48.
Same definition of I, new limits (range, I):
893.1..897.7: 2.47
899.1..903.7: 2.44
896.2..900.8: 2.46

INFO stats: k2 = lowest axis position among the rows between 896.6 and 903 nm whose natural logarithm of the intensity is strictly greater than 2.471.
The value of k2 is 897.361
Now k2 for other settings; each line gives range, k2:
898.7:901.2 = 898.808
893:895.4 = 893.032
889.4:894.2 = 889.543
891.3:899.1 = 891.389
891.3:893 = 891.389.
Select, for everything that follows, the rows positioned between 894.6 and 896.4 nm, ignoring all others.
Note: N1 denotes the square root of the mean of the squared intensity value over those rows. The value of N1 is 11.81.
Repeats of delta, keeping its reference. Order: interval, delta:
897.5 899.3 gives 897.981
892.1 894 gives 892.210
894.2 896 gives 895.297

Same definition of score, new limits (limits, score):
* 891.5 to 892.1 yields 35.7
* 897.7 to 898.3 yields 35.8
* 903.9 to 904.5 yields 35.1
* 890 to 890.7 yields 35.6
